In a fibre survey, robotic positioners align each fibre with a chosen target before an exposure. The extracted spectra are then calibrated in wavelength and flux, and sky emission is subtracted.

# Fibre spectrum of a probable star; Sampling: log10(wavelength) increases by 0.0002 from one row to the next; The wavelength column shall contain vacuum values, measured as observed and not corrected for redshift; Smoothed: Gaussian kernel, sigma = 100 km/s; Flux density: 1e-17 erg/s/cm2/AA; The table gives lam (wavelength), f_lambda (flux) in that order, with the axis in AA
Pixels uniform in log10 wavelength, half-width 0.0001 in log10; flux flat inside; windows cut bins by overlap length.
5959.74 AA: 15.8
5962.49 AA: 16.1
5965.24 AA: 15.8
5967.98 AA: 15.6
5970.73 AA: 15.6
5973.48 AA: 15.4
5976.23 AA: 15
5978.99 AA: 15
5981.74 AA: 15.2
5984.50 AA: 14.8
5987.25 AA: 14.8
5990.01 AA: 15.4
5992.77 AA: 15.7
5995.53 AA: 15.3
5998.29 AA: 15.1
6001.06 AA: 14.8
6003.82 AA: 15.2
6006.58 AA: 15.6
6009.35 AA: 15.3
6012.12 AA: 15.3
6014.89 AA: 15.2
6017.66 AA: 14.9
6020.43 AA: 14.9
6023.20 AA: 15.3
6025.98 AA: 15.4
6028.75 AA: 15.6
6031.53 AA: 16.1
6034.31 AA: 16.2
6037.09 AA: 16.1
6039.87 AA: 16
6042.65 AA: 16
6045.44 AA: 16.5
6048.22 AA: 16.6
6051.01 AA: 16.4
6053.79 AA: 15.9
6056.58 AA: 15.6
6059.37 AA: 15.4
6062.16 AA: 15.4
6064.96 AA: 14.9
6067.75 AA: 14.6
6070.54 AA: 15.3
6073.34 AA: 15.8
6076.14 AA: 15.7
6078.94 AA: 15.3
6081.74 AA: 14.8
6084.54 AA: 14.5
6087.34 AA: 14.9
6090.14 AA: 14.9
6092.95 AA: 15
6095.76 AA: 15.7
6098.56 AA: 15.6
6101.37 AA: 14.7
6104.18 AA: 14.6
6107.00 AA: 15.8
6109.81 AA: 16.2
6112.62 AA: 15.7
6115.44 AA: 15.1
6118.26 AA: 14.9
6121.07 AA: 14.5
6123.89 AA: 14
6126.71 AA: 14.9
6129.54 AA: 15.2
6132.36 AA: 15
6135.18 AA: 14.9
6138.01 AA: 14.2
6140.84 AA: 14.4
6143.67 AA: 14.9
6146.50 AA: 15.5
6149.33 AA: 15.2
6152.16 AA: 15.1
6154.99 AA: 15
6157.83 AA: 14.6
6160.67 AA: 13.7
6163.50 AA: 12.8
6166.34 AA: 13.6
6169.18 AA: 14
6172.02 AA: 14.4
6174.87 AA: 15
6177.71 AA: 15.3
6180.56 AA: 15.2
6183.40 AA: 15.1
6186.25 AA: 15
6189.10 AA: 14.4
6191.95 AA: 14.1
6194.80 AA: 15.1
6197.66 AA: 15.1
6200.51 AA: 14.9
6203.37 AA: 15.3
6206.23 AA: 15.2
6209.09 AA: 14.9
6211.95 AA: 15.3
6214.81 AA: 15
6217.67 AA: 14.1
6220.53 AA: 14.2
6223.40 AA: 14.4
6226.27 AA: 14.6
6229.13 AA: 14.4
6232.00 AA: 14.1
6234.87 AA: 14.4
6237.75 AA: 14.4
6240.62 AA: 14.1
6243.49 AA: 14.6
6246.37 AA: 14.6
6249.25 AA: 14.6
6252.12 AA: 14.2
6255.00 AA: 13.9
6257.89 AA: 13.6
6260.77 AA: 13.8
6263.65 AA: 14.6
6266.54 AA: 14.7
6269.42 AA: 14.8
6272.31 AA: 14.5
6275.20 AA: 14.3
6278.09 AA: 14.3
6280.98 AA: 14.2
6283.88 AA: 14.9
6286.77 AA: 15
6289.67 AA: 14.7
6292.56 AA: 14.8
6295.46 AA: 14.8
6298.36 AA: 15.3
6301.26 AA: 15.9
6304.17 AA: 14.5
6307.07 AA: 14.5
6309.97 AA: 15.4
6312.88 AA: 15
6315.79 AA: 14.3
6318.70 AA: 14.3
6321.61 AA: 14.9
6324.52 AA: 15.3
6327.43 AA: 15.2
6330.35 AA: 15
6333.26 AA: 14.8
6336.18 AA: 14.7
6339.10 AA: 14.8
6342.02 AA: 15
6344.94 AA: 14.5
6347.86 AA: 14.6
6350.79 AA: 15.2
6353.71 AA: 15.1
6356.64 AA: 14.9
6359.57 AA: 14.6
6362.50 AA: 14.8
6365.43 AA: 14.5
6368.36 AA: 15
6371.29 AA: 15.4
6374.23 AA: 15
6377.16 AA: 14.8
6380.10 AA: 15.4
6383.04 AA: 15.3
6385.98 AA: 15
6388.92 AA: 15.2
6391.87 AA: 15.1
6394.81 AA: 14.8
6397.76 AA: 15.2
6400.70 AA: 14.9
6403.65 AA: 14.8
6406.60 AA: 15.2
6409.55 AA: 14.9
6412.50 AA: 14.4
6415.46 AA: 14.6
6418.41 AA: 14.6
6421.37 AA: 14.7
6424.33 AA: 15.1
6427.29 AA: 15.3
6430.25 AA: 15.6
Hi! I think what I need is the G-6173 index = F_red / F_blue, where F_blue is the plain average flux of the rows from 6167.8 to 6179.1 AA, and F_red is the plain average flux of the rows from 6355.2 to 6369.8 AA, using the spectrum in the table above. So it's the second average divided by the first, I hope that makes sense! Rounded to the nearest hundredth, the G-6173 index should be 1.01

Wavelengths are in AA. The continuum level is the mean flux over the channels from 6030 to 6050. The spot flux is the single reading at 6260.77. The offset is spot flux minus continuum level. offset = -2.4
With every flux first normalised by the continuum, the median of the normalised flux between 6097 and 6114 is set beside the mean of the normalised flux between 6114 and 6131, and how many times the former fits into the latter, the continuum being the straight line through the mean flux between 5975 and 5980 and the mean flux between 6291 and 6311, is 0.94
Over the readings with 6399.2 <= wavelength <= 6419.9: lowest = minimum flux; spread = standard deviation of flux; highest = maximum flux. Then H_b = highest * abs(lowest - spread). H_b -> 215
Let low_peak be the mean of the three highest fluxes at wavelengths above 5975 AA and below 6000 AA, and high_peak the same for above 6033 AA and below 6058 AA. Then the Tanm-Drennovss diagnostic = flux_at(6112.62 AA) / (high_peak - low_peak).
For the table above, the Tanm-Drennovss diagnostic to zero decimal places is 15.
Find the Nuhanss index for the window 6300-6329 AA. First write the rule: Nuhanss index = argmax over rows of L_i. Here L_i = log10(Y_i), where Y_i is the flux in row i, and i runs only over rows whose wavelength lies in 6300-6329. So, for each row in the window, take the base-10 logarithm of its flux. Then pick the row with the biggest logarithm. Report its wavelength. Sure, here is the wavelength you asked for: 6301.26 AA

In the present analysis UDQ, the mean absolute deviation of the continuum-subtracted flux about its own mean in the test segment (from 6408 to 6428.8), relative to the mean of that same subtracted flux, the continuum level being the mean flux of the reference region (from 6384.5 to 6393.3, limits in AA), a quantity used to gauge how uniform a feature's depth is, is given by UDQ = -0.9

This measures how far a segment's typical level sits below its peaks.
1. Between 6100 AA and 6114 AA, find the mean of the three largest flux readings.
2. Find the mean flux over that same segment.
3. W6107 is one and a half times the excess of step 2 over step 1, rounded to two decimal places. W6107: -0.75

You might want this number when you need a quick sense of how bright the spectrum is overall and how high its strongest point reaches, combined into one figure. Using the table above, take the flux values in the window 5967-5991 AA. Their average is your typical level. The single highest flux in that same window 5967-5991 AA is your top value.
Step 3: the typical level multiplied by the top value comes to 237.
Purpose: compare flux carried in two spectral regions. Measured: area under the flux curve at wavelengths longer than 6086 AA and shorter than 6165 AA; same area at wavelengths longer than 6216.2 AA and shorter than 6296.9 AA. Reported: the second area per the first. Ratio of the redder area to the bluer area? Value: 1.0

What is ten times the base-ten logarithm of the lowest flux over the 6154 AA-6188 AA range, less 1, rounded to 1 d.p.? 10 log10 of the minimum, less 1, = 10.1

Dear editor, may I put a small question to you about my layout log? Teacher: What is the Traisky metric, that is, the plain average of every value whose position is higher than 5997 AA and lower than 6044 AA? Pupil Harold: 15.5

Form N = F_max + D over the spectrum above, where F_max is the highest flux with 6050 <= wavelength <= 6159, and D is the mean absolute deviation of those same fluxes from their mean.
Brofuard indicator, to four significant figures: 16.83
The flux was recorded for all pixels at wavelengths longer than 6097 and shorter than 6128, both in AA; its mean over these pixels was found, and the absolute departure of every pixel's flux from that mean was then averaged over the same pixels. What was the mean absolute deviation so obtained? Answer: 0.54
